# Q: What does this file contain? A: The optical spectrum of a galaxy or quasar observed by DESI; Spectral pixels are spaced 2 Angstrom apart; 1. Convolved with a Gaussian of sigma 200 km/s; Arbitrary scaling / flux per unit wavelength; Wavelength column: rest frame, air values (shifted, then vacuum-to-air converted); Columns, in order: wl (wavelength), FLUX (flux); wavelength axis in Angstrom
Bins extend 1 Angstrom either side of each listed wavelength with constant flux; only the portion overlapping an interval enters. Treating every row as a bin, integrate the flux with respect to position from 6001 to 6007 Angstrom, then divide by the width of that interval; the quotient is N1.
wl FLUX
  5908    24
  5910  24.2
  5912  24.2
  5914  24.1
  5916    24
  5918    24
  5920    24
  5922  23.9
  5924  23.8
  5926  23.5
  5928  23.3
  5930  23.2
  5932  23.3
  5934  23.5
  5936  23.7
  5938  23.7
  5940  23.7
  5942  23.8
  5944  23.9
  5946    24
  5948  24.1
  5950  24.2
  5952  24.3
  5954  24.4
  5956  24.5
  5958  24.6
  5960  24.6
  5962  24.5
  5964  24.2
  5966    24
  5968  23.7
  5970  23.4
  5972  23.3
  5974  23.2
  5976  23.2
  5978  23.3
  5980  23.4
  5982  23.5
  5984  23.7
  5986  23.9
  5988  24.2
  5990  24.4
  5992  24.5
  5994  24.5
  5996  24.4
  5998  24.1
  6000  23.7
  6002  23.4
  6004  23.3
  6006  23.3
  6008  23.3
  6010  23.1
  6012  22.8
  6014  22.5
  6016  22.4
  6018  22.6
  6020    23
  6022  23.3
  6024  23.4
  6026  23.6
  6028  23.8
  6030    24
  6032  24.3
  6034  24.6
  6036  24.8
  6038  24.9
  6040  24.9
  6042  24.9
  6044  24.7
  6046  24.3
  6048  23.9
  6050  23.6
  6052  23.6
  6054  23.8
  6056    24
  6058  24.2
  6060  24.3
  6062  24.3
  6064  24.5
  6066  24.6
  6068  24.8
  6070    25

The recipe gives 23.3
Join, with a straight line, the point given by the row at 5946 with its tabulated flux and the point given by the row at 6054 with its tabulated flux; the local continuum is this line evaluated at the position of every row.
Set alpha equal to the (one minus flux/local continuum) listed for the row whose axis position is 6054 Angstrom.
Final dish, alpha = 0.000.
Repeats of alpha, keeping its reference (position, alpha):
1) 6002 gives 0.021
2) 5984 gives 0.010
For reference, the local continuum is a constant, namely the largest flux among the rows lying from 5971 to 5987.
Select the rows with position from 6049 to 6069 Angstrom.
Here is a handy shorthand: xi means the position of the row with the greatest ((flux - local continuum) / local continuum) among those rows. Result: 6068 Angstrom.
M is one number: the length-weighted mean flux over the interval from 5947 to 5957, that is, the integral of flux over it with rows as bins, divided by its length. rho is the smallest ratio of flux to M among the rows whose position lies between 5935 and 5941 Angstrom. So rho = 0.98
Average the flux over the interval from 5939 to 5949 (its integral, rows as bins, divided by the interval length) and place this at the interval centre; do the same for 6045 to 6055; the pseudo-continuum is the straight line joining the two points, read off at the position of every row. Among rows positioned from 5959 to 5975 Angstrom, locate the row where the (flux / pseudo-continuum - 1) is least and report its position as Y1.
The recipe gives 5974 Angstrom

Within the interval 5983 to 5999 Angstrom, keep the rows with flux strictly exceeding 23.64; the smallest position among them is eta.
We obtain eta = 5984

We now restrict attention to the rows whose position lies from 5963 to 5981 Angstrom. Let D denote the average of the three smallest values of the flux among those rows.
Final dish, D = 23.2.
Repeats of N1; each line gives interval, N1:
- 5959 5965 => 24.4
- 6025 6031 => 23.8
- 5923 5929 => 23.5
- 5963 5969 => 24.0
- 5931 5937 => 23.5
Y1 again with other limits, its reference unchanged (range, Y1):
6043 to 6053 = 6050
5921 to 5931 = 5930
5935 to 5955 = 5936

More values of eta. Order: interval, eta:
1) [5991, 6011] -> 5992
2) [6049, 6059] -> 6054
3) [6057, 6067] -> 6058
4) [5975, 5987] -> 5984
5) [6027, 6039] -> 6028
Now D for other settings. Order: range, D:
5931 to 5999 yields 23.2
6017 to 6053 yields 23.0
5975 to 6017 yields 22.6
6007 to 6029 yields 22.5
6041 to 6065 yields 23.7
